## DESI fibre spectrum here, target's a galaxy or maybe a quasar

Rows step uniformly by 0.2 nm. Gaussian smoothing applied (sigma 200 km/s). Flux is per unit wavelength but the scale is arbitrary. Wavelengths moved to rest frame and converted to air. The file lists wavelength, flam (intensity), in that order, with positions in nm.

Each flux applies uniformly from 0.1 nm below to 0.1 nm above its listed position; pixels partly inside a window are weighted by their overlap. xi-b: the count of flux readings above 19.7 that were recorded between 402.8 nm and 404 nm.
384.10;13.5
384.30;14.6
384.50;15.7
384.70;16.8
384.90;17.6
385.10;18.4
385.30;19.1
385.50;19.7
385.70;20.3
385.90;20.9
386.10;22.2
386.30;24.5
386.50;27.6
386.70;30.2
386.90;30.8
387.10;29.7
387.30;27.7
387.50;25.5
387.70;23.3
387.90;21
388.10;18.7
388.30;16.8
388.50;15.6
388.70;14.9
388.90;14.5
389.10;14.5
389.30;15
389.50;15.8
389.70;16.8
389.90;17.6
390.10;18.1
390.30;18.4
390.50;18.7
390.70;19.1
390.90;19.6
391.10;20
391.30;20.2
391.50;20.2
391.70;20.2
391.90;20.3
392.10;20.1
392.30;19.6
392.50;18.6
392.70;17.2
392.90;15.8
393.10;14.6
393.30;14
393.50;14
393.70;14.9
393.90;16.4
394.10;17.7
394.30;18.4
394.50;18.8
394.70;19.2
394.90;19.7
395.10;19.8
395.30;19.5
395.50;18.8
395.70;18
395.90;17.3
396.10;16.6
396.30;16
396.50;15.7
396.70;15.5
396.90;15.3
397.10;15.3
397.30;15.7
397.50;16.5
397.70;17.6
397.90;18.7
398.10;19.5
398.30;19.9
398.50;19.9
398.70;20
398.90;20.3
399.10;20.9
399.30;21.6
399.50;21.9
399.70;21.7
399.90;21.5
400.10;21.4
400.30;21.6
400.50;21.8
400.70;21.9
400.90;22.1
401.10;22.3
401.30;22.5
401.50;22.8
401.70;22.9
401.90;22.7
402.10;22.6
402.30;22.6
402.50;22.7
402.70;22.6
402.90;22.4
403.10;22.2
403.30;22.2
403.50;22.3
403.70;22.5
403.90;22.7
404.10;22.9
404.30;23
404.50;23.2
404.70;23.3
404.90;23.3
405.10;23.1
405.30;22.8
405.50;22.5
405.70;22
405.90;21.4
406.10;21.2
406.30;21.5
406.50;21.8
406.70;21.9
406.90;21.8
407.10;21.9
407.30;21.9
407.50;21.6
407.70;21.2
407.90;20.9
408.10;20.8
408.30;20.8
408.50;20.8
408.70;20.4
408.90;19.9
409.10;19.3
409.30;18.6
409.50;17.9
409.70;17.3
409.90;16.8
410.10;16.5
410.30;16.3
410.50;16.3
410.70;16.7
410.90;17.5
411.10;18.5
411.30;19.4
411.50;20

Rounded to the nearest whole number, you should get 6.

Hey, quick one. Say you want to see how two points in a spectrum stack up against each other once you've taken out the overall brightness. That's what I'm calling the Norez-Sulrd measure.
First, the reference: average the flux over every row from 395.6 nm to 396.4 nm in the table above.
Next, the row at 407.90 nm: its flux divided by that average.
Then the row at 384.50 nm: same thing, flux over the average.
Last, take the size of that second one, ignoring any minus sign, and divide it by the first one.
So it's 0.75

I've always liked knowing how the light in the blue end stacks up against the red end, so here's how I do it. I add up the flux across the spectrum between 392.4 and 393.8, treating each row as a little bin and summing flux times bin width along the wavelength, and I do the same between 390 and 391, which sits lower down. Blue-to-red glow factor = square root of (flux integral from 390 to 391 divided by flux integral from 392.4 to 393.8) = 0.93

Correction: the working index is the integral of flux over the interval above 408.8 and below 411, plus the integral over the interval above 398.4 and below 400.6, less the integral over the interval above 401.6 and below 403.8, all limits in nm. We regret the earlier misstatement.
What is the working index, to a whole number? 36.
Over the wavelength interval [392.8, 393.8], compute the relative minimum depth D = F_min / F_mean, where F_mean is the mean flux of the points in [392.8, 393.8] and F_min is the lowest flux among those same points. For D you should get 0.95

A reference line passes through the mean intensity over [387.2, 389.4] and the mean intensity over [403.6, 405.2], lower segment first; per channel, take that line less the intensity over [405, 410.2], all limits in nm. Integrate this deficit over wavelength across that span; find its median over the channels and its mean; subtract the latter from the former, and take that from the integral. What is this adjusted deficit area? 17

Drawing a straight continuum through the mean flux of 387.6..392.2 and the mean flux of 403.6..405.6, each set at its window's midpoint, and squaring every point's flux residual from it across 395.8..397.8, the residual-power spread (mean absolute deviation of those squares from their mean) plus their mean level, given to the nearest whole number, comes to 25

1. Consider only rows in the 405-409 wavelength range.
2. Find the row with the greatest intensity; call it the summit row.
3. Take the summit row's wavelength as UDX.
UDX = 405.10 nm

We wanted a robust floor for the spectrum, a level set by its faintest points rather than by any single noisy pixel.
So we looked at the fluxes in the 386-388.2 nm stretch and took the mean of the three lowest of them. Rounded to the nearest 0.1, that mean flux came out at 20.6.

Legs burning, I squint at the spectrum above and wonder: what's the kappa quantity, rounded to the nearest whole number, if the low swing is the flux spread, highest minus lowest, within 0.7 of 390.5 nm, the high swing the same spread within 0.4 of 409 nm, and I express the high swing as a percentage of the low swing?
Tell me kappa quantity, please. 75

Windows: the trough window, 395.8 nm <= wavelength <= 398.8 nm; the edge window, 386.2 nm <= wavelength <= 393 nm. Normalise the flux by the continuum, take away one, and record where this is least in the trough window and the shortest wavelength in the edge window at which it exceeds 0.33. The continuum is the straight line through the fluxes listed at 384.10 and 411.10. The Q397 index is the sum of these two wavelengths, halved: 391.70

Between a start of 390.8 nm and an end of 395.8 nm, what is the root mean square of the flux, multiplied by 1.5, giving 28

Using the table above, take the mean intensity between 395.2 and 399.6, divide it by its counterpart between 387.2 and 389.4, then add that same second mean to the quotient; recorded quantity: 19.8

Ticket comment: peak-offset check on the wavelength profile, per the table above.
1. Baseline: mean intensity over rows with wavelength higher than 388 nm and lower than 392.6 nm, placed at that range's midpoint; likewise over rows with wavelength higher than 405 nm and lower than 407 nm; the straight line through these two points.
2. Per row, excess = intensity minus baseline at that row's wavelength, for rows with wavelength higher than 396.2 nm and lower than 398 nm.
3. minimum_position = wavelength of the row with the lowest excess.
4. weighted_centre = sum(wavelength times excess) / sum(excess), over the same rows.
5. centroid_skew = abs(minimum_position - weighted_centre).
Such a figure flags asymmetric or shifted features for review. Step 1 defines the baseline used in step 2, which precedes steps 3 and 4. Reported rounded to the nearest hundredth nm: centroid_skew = 0.10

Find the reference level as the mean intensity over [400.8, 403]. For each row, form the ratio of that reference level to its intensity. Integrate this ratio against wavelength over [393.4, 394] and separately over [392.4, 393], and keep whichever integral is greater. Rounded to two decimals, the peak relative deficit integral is 0.90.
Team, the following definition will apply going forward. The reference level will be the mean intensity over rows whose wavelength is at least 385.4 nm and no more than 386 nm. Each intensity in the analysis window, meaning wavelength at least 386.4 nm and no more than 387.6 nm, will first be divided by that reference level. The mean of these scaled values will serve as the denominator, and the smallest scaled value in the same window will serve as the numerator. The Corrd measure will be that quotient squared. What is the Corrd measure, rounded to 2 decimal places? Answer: 0.80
